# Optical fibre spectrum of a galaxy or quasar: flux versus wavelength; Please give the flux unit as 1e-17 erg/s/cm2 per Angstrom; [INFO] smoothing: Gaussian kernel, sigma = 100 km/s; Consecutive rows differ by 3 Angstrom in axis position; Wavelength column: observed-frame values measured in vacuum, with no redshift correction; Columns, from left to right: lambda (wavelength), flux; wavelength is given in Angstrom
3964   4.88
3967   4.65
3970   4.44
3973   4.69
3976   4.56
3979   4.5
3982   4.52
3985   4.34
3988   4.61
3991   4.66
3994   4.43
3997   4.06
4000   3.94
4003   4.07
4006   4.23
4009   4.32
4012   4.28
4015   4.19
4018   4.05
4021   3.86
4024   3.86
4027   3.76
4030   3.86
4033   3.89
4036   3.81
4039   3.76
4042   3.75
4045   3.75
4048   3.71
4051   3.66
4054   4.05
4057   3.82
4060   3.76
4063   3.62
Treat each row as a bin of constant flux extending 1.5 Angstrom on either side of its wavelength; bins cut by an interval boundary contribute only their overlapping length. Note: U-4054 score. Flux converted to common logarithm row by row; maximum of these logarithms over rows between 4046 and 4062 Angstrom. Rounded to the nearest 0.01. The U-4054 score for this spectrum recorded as 0.61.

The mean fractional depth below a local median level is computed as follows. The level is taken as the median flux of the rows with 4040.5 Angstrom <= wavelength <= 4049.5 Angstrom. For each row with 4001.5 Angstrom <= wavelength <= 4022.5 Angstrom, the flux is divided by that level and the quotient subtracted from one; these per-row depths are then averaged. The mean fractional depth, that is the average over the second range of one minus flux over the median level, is -0.10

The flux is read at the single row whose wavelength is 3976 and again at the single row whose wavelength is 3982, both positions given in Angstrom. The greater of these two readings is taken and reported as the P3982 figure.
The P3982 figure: 4.56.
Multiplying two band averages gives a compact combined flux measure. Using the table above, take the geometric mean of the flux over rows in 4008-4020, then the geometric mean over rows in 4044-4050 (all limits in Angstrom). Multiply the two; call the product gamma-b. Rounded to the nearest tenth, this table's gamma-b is 15.7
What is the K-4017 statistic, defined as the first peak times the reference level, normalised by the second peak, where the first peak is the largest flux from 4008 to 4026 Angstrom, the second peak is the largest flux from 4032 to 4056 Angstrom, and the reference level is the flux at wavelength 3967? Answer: 4.96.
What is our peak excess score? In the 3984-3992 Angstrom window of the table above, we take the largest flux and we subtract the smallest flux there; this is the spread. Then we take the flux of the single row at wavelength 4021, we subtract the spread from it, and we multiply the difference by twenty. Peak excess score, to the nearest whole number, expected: 71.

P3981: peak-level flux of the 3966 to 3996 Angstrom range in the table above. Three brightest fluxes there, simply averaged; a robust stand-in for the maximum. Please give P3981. 4.7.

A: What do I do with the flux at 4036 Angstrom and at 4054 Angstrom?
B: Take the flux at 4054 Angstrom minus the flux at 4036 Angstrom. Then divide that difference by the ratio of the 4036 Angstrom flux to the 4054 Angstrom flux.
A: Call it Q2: 0.26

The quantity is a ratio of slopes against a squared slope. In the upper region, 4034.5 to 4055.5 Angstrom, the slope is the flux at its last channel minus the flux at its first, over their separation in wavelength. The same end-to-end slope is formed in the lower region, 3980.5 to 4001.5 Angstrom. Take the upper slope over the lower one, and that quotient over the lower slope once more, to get 13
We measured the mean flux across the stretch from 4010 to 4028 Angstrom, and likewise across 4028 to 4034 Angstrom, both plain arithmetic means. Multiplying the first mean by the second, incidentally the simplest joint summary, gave 15.5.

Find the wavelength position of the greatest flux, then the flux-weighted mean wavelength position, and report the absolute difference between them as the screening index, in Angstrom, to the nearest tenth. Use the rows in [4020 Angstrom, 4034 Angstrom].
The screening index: 6.0 Angstrom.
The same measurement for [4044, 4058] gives 2.9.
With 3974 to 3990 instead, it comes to 6.0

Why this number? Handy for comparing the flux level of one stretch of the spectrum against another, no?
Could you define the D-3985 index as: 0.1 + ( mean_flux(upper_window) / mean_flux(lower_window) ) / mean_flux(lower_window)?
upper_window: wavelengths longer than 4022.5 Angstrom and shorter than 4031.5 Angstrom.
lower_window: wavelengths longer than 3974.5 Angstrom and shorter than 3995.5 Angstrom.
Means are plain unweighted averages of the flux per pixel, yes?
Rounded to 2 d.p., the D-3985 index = 0.29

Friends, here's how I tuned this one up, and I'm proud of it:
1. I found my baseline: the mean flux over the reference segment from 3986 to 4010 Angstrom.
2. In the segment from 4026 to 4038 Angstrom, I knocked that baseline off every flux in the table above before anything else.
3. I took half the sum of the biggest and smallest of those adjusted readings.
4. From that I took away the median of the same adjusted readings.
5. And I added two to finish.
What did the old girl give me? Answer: 1.99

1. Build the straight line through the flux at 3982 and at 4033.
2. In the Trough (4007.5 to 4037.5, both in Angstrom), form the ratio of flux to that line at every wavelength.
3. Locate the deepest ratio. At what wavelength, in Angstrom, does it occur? 4027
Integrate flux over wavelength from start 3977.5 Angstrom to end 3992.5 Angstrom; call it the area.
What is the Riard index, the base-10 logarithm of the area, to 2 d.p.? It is 1.83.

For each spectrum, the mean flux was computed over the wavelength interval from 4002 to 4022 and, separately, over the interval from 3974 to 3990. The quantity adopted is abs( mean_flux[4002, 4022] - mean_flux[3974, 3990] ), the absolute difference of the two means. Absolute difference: 0.4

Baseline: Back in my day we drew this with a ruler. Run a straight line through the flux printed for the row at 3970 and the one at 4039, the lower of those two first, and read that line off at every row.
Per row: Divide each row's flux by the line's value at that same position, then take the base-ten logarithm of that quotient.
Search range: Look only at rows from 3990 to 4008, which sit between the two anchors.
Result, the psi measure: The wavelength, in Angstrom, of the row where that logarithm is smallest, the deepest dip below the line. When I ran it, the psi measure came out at 4000 Angstrom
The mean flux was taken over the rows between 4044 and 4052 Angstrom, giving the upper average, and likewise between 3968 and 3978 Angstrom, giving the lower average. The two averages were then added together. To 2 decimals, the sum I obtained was 8.27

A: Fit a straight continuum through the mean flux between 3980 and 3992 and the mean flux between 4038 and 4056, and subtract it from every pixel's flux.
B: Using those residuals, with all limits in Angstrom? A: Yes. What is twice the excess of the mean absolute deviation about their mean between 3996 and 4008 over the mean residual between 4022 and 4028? 0.69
